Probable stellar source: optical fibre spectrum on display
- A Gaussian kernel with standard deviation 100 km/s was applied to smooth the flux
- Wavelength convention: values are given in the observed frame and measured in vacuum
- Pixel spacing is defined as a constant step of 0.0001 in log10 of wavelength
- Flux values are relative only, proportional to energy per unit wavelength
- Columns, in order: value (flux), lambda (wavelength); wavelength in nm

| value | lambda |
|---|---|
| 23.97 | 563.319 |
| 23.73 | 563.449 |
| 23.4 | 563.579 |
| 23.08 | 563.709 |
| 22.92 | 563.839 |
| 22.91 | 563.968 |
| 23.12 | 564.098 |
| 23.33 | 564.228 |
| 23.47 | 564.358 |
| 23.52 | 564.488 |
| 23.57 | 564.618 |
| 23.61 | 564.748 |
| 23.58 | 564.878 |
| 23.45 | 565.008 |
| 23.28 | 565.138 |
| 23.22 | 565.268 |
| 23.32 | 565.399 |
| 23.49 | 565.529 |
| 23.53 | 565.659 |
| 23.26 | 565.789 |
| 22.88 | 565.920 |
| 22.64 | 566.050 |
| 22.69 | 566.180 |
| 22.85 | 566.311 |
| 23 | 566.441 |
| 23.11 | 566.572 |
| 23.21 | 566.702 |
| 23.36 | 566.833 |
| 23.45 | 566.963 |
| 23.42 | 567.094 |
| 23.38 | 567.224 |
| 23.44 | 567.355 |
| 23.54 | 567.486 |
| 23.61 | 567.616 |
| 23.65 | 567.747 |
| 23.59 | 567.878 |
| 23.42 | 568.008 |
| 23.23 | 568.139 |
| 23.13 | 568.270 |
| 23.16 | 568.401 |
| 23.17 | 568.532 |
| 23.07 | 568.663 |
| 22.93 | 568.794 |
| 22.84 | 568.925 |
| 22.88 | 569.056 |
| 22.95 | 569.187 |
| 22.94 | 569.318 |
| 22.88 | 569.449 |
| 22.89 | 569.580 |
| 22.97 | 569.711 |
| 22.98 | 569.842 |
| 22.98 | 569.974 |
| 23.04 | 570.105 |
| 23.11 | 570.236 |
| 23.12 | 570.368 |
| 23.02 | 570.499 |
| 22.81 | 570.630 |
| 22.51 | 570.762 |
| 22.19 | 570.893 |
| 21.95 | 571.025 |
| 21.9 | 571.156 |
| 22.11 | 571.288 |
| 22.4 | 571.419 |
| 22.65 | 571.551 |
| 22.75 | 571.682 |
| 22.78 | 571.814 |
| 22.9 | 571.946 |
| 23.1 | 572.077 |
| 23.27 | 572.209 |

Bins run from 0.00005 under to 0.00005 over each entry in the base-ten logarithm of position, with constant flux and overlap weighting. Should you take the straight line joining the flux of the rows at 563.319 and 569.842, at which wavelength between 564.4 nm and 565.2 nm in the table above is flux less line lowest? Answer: 565.138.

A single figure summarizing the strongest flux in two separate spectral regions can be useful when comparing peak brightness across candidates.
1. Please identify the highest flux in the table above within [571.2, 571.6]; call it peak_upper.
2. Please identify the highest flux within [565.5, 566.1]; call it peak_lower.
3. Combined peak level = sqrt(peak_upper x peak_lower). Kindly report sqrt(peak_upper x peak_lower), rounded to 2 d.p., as 23.09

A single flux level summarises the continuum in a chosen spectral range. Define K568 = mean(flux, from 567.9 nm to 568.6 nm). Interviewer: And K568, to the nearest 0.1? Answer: 23.2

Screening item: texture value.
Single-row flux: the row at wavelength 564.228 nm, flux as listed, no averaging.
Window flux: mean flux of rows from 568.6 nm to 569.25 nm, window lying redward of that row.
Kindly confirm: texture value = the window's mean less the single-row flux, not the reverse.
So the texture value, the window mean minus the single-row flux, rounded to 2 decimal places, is -0.40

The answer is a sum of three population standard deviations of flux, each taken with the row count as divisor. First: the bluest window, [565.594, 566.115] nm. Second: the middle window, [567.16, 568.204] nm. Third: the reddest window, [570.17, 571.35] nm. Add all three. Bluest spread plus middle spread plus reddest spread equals 0.95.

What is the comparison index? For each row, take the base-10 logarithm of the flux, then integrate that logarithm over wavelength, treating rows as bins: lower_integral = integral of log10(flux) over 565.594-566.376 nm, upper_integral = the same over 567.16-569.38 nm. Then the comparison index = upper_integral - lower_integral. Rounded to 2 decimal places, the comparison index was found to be 1.97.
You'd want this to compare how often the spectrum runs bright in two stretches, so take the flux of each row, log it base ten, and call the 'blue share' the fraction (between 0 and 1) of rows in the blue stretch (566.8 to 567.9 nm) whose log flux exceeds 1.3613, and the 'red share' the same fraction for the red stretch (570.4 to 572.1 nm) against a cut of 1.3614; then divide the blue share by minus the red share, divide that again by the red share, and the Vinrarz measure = -42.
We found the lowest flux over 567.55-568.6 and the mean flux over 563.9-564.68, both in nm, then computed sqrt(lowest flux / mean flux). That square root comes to 0.996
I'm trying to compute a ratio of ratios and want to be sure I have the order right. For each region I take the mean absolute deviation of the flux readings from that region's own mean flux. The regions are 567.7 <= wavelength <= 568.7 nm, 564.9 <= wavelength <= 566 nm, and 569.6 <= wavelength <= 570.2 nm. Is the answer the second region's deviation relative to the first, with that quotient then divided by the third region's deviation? 32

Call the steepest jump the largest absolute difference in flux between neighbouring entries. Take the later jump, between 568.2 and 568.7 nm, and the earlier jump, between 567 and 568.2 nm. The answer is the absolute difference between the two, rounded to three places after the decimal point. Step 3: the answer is 0.090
